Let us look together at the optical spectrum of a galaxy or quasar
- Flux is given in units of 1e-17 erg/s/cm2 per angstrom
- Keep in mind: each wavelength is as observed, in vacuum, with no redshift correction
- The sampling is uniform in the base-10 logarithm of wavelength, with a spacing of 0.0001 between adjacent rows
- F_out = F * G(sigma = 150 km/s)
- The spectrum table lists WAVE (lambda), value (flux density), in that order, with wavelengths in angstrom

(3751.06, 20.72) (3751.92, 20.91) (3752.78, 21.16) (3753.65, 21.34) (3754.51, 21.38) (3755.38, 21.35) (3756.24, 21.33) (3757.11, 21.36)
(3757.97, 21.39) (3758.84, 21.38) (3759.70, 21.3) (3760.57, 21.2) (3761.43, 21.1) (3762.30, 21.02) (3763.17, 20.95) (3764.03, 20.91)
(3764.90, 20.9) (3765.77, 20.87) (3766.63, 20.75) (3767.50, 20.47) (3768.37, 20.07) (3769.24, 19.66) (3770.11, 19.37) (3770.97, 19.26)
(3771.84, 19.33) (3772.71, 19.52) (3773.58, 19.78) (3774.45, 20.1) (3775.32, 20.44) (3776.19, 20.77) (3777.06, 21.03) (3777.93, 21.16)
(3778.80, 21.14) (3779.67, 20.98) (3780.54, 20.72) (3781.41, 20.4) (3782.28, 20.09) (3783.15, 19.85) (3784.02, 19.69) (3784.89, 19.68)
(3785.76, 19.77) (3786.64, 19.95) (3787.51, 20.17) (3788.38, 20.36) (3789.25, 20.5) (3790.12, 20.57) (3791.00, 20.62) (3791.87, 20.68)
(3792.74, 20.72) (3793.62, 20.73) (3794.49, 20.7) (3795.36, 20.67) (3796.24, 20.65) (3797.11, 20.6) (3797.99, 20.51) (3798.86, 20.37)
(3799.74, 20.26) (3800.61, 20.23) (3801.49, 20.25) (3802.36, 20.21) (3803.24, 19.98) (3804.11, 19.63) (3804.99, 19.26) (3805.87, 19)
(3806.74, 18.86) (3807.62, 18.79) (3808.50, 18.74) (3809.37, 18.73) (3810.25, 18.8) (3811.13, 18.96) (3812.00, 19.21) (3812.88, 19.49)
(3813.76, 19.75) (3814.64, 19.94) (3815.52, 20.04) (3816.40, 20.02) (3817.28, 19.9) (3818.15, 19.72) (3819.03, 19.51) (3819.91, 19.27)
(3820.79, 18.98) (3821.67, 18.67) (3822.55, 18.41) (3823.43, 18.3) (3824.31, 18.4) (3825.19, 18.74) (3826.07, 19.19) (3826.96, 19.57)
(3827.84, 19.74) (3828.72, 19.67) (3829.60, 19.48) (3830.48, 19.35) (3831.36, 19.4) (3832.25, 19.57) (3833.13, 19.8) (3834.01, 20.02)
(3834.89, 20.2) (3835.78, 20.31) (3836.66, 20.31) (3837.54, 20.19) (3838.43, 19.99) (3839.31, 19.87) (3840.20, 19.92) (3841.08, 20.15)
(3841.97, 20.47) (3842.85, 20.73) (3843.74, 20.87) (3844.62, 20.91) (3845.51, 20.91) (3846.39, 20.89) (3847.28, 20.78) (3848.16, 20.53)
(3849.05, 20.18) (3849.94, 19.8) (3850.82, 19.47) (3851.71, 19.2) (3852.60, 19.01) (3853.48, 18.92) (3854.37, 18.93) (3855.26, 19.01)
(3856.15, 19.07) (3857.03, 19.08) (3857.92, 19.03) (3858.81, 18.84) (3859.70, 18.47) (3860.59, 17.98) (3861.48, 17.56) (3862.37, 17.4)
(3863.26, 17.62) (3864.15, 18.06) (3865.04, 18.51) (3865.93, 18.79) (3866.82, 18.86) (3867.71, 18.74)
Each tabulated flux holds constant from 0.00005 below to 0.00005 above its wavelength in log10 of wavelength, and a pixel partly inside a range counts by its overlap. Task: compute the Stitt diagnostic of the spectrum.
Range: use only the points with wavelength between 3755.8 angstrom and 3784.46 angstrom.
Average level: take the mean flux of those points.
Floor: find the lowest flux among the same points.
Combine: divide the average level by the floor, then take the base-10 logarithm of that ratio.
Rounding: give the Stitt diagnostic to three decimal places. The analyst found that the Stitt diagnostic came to 0.028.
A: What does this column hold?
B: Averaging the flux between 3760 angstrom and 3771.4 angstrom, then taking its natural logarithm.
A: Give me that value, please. 3.02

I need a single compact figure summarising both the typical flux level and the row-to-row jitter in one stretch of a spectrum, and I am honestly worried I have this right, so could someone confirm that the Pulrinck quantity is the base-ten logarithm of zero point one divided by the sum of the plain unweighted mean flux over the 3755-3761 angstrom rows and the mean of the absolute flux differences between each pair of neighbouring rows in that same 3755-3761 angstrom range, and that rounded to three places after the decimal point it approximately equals -2.330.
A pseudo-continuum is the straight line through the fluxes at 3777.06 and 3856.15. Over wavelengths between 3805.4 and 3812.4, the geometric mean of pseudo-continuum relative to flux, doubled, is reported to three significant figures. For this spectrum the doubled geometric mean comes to 2.14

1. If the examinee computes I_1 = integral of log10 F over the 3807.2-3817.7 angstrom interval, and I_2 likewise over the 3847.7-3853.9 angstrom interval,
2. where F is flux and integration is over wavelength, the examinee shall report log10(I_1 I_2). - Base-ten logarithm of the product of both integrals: 2.0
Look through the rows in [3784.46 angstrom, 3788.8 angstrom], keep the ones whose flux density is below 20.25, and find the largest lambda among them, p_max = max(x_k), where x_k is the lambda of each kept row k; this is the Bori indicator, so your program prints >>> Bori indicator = 3787.51 angstrom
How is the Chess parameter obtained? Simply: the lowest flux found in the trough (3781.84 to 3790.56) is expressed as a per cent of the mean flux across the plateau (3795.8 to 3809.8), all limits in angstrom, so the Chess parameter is 100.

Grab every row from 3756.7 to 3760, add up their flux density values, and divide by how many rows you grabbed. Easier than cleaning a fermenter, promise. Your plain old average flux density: 21.4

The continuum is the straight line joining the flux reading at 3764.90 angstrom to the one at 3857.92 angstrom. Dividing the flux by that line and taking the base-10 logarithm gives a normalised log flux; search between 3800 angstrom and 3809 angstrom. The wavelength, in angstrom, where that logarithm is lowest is 3808.50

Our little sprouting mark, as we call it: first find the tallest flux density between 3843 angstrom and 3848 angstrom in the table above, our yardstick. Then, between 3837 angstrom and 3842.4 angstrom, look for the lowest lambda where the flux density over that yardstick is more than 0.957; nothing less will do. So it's 3837.54 angstrom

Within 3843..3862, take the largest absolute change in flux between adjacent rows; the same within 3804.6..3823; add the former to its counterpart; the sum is 0.800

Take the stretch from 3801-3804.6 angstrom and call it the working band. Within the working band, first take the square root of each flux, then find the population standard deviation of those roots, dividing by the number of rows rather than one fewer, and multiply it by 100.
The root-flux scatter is 2.8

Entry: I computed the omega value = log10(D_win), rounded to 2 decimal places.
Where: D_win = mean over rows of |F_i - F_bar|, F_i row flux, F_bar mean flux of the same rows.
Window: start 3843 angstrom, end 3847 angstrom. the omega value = -1.82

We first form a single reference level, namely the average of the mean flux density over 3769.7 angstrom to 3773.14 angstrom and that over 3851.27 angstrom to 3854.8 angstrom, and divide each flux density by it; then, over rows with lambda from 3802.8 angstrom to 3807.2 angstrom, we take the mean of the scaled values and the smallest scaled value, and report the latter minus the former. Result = -0.025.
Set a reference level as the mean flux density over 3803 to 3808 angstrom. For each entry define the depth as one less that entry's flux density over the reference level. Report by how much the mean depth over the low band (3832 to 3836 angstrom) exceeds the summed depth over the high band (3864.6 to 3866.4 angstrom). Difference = -0.10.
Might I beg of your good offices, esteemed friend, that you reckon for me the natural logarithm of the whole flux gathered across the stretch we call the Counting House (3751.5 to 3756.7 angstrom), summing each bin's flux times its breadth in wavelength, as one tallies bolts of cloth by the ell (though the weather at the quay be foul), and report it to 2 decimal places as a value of 4.70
